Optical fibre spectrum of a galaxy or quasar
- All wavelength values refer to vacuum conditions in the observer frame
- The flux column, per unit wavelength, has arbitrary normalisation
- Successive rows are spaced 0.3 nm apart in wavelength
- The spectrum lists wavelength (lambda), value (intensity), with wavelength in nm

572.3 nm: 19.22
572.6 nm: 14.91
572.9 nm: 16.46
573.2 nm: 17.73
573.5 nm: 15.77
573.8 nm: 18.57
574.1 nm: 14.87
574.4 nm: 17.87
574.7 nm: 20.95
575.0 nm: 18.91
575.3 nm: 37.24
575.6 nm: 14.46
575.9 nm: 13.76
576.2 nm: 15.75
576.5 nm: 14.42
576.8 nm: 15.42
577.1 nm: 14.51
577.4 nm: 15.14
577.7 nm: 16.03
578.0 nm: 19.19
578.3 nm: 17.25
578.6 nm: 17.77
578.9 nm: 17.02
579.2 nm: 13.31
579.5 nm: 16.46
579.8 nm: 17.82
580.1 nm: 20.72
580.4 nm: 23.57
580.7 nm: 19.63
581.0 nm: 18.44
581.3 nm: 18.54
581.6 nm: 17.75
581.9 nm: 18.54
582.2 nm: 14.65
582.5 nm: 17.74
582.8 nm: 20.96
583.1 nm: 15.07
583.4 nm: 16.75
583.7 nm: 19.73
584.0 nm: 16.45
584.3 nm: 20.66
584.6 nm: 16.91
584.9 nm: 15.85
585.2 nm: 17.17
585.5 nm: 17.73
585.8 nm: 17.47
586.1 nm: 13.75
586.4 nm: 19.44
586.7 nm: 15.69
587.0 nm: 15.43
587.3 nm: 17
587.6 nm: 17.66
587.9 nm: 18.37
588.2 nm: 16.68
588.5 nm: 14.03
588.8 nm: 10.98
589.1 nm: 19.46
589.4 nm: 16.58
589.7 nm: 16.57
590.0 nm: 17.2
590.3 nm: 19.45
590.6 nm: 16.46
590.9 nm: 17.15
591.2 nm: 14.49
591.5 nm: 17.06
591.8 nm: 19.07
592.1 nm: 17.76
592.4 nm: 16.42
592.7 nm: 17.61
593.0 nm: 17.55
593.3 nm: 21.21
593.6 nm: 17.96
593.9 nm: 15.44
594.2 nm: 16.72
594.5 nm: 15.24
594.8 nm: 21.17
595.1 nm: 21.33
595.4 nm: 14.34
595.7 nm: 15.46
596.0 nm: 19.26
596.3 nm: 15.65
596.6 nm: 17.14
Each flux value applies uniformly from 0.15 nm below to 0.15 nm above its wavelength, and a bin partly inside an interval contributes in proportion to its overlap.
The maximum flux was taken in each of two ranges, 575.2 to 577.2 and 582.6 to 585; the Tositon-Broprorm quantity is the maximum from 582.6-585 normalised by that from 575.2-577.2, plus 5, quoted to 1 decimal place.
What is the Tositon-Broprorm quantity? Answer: 5.6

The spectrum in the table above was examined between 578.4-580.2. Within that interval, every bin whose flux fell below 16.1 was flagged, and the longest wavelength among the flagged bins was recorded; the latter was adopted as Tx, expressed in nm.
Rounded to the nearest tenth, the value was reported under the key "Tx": 579.2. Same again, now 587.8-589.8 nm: 588.8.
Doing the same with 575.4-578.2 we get 577.7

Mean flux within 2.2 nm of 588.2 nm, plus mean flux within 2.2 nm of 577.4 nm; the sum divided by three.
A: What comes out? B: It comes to 11.2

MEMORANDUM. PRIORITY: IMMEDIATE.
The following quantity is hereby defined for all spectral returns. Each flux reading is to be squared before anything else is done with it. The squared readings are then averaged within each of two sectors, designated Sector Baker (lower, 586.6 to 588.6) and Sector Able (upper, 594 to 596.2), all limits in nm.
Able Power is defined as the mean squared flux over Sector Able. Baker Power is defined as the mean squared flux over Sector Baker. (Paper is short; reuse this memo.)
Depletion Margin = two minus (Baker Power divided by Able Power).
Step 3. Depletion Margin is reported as 1.1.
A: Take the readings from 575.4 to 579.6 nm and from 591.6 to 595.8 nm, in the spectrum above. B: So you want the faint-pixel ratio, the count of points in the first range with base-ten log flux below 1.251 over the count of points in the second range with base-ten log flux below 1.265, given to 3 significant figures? 1.30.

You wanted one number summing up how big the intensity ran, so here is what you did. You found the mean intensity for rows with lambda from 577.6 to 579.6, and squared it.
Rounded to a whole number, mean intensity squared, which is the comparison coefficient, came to 280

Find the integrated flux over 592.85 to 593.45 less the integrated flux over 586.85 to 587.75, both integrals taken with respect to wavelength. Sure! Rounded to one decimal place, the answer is -3.4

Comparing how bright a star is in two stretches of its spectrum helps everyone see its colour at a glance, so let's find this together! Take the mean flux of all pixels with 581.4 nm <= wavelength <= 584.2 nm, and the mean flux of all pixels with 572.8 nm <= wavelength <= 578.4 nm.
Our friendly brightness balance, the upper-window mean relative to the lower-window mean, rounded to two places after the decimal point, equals 1.00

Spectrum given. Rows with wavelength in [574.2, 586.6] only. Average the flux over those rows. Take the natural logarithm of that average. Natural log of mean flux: 2.88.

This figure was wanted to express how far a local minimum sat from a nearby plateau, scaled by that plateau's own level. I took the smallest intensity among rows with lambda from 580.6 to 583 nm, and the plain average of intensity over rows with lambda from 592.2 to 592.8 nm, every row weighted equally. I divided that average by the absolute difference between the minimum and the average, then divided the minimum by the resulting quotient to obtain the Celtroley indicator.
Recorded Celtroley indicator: 2.0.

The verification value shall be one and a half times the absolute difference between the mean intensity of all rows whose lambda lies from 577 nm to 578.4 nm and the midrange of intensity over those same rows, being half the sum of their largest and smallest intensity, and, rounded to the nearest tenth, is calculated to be 0.6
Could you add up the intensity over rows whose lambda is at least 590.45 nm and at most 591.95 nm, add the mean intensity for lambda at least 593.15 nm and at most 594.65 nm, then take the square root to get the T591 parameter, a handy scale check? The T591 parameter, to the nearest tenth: 10.1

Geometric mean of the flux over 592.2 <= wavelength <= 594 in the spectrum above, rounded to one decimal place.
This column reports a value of 17.6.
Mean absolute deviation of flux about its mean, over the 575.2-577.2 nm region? 5.5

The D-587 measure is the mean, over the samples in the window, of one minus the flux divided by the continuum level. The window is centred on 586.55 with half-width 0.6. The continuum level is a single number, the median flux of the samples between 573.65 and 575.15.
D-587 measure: 0.13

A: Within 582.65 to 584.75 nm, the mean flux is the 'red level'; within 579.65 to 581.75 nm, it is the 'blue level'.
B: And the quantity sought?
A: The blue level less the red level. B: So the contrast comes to 1.4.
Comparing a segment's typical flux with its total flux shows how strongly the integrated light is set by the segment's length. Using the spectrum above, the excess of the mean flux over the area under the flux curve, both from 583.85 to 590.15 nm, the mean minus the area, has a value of -88.6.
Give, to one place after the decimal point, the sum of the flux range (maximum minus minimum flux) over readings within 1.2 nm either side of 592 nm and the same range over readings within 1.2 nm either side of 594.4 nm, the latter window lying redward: 11.6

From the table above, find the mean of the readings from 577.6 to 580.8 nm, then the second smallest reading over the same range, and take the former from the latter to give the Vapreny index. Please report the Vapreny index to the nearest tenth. -2.0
